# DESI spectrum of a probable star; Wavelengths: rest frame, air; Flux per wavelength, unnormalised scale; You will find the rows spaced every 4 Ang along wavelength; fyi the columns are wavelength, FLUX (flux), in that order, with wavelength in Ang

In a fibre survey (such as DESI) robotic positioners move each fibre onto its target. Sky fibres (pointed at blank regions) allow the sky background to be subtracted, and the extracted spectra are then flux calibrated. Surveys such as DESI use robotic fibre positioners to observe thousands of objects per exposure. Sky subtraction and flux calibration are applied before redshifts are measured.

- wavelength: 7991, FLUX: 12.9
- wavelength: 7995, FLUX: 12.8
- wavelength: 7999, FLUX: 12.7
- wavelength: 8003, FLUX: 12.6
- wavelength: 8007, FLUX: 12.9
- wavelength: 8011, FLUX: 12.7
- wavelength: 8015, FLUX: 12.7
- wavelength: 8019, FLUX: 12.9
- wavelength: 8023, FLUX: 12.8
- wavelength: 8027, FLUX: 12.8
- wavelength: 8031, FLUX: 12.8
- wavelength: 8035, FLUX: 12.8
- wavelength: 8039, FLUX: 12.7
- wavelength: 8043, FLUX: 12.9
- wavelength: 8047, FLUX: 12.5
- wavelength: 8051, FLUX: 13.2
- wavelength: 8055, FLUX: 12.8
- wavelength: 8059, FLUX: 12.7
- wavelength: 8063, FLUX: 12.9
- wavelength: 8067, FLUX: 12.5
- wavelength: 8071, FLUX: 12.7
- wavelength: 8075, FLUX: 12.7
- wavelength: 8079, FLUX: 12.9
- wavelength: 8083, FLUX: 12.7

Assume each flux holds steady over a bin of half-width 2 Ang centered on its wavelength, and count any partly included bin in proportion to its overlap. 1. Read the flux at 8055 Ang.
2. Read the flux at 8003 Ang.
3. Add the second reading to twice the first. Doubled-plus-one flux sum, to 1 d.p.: 38.2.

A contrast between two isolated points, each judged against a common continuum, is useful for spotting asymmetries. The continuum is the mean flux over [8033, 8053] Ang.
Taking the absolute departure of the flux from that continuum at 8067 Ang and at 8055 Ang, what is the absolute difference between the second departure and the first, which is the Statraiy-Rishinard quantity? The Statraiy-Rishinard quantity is 0.30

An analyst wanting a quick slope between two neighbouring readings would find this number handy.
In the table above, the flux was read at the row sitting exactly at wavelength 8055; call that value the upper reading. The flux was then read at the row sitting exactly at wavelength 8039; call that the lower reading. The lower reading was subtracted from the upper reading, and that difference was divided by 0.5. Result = 0.20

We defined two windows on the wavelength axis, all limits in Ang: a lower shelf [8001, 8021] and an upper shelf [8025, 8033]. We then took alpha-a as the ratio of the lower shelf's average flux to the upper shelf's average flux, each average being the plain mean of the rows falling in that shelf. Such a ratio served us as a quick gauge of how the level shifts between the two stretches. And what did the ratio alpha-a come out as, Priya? 0.997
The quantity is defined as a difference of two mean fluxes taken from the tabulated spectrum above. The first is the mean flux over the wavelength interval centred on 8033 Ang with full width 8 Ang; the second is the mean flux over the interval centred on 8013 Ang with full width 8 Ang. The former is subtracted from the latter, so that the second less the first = -0.10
